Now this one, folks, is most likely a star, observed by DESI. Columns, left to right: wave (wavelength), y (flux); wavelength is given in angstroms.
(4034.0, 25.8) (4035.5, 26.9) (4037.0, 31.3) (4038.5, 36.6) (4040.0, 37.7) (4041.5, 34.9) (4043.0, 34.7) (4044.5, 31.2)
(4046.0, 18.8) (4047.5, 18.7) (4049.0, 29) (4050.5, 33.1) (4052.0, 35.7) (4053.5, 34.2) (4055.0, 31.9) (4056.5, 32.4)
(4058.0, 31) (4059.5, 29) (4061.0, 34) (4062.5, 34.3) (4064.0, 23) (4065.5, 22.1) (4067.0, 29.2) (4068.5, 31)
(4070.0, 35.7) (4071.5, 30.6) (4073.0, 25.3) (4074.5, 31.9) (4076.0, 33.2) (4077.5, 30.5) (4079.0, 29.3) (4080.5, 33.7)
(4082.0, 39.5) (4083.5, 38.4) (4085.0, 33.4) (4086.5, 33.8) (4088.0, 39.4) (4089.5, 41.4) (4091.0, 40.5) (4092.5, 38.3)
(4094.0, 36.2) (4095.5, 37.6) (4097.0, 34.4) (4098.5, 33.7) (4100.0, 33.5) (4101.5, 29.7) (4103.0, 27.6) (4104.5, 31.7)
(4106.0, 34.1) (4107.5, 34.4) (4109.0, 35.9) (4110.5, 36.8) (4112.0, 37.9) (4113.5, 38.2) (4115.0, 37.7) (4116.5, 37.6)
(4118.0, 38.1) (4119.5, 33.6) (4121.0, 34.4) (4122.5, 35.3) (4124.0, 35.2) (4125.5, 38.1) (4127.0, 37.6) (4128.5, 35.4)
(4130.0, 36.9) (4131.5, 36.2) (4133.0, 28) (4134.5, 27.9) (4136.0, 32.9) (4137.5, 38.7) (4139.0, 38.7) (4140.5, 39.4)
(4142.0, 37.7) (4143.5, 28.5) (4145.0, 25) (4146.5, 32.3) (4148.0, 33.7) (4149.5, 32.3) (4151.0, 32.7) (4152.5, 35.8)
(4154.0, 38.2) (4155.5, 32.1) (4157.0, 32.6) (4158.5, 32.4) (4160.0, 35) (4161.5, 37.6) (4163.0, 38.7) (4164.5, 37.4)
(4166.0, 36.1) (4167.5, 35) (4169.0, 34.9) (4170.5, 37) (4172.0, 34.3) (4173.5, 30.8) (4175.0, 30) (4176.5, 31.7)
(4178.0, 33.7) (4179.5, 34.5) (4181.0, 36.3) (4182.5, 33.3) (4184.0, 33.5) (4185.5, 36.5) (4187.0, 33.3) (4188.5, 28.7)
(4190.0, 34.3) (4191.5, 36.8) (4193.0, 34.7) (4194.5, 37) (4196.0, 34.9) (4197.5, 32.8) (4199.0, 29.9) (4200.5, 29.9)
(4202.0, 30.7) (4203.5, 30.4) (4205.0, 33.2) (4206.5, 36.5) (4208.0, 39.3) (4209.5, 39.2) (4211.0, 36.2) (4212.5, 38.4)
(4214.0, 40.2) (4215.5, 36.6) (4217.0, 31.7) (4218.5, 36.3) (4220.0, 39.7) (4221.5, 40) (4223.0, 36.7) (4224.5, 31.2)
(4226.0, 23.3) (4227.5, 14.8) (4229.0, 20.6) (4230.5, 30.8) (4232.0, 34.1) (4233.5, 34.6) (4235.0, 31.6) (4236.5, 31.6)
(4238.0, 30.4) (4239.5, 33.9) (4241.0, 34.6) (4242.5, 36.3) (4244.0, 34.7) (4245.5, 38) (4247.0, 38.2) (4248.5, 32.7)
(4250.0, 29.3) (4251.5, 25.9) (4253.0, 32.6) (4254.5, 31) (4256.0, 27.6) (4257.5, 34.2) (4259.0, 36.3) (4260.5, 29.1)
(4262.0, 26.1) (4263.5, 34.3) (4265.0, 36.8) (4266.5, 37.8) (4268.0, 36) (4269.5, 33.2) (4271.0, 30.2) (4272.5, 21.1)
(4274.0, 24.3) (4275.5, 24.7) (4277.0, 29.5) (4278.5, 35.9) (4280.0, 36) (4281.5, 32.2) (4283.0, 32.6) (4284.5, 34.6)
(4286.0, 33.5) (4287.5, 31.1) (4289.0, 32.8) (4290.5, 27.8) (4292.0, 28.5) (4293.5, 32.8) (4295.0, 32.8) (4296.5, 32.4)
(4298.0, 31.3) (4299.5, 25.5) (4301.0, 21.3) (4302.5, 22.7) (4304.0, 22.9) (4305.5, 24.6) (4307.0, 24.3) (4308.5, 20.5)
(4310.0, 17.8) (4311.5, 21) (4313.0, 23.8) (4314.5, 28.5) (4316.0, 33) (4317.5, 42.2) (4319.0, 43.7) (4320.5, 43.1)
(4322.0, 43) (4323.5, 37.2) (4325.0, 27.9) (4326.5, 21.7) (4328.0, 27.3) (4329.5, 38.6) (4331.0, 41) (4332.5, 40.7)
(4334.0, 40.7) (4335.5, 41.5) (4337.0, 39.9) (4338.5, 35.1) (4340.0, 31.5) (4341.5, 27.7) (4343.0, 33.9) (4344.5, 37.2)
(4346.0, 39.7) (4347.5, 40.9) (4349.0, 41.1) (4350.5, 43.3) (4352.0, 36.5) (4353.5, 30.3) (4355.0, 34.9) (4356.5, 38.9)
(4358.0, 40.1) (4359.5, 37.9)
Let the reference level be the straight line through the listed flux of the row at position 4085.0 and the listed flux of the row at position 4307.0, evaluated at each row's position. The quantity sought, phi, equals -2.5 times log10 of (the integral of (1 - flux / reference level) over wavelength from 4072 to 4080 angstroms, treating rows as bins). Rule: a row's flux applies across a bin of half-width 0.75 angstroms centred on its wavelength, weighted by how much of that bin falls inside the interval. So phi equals 0.17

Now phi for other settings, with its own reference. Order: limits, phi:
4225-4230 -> -0.24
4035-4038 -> 0.83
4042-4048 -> -0.41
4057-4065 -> 0.00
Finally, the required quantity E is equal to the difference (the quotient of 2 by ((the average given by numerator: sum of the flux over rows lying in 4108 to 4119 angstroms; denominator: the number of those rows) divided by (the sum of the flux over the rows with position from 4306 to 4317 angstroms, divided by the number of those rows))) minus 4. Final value -2.71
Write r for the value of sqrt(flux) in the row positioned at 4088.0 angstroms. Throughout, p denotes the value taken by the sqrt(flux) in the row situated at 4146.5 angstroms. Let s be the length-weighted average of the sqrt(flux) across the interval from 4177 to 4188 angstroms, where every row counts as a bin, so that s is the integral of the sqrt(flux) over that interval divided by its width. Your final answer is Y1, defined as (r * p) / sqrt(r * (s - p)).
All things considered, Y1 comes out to 35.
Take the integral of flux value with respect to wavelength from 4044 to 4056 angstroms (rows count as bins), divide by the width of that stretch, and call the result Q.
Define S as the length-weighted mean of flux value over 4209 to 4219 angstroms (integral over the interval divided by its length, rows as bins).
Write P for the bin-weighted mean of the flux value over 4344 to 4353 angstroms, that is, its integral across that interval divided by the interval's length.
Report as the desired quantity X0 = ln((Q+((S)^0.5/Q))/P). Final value -0.30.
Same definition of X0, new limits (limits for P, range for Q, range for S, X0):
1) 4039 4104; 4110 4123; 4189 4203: 0.13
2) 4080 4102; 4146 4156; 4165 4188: -0.06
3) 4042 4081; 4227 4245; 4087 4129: 0.03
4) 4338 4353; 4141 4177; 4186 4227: -0.07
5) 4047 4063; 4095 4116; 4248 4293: 0.10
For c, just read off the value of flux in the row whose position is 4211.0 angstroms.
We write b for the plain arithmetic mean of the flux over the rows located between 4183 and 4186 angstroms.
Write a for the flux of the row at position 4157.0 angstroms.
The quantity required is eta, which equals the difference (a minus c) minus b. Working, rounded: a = 32.6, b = 35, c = 36.2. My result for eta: -38.6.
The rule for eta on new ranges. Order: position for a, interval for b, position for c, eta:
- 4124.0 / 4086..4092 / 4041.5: -38.5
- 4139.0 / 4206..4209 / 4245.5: -37.2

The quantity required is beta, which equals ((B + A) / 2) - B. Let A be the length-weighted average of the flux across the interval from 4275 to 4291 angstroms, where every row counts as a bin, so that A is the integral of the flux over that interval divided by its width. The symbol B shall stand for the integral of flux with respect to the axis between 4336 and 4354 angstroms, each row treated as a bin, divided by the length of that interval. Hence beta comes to -2.3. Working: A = 32.1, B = 36.6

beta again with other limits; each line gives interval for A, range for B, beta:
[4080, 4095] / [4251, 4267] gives 2.8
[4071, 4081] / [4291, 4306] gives 1.5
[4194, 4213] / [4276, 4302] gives 1.7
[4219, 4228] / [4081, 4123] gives -2.1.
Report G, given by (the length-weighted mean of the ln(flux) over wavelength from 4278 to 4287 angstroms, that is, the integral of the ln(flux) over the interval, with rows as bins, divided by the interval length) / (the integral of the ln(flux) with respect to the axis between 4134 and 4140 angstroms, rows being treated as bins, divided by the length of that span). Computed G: 0.99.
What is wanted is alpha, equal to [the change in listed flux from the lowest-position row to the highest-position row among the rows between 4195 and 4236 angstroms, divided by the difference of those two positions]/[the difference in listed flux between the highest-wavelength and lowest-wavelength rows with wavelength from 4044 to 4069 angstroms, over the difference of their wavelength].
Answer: 10.2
